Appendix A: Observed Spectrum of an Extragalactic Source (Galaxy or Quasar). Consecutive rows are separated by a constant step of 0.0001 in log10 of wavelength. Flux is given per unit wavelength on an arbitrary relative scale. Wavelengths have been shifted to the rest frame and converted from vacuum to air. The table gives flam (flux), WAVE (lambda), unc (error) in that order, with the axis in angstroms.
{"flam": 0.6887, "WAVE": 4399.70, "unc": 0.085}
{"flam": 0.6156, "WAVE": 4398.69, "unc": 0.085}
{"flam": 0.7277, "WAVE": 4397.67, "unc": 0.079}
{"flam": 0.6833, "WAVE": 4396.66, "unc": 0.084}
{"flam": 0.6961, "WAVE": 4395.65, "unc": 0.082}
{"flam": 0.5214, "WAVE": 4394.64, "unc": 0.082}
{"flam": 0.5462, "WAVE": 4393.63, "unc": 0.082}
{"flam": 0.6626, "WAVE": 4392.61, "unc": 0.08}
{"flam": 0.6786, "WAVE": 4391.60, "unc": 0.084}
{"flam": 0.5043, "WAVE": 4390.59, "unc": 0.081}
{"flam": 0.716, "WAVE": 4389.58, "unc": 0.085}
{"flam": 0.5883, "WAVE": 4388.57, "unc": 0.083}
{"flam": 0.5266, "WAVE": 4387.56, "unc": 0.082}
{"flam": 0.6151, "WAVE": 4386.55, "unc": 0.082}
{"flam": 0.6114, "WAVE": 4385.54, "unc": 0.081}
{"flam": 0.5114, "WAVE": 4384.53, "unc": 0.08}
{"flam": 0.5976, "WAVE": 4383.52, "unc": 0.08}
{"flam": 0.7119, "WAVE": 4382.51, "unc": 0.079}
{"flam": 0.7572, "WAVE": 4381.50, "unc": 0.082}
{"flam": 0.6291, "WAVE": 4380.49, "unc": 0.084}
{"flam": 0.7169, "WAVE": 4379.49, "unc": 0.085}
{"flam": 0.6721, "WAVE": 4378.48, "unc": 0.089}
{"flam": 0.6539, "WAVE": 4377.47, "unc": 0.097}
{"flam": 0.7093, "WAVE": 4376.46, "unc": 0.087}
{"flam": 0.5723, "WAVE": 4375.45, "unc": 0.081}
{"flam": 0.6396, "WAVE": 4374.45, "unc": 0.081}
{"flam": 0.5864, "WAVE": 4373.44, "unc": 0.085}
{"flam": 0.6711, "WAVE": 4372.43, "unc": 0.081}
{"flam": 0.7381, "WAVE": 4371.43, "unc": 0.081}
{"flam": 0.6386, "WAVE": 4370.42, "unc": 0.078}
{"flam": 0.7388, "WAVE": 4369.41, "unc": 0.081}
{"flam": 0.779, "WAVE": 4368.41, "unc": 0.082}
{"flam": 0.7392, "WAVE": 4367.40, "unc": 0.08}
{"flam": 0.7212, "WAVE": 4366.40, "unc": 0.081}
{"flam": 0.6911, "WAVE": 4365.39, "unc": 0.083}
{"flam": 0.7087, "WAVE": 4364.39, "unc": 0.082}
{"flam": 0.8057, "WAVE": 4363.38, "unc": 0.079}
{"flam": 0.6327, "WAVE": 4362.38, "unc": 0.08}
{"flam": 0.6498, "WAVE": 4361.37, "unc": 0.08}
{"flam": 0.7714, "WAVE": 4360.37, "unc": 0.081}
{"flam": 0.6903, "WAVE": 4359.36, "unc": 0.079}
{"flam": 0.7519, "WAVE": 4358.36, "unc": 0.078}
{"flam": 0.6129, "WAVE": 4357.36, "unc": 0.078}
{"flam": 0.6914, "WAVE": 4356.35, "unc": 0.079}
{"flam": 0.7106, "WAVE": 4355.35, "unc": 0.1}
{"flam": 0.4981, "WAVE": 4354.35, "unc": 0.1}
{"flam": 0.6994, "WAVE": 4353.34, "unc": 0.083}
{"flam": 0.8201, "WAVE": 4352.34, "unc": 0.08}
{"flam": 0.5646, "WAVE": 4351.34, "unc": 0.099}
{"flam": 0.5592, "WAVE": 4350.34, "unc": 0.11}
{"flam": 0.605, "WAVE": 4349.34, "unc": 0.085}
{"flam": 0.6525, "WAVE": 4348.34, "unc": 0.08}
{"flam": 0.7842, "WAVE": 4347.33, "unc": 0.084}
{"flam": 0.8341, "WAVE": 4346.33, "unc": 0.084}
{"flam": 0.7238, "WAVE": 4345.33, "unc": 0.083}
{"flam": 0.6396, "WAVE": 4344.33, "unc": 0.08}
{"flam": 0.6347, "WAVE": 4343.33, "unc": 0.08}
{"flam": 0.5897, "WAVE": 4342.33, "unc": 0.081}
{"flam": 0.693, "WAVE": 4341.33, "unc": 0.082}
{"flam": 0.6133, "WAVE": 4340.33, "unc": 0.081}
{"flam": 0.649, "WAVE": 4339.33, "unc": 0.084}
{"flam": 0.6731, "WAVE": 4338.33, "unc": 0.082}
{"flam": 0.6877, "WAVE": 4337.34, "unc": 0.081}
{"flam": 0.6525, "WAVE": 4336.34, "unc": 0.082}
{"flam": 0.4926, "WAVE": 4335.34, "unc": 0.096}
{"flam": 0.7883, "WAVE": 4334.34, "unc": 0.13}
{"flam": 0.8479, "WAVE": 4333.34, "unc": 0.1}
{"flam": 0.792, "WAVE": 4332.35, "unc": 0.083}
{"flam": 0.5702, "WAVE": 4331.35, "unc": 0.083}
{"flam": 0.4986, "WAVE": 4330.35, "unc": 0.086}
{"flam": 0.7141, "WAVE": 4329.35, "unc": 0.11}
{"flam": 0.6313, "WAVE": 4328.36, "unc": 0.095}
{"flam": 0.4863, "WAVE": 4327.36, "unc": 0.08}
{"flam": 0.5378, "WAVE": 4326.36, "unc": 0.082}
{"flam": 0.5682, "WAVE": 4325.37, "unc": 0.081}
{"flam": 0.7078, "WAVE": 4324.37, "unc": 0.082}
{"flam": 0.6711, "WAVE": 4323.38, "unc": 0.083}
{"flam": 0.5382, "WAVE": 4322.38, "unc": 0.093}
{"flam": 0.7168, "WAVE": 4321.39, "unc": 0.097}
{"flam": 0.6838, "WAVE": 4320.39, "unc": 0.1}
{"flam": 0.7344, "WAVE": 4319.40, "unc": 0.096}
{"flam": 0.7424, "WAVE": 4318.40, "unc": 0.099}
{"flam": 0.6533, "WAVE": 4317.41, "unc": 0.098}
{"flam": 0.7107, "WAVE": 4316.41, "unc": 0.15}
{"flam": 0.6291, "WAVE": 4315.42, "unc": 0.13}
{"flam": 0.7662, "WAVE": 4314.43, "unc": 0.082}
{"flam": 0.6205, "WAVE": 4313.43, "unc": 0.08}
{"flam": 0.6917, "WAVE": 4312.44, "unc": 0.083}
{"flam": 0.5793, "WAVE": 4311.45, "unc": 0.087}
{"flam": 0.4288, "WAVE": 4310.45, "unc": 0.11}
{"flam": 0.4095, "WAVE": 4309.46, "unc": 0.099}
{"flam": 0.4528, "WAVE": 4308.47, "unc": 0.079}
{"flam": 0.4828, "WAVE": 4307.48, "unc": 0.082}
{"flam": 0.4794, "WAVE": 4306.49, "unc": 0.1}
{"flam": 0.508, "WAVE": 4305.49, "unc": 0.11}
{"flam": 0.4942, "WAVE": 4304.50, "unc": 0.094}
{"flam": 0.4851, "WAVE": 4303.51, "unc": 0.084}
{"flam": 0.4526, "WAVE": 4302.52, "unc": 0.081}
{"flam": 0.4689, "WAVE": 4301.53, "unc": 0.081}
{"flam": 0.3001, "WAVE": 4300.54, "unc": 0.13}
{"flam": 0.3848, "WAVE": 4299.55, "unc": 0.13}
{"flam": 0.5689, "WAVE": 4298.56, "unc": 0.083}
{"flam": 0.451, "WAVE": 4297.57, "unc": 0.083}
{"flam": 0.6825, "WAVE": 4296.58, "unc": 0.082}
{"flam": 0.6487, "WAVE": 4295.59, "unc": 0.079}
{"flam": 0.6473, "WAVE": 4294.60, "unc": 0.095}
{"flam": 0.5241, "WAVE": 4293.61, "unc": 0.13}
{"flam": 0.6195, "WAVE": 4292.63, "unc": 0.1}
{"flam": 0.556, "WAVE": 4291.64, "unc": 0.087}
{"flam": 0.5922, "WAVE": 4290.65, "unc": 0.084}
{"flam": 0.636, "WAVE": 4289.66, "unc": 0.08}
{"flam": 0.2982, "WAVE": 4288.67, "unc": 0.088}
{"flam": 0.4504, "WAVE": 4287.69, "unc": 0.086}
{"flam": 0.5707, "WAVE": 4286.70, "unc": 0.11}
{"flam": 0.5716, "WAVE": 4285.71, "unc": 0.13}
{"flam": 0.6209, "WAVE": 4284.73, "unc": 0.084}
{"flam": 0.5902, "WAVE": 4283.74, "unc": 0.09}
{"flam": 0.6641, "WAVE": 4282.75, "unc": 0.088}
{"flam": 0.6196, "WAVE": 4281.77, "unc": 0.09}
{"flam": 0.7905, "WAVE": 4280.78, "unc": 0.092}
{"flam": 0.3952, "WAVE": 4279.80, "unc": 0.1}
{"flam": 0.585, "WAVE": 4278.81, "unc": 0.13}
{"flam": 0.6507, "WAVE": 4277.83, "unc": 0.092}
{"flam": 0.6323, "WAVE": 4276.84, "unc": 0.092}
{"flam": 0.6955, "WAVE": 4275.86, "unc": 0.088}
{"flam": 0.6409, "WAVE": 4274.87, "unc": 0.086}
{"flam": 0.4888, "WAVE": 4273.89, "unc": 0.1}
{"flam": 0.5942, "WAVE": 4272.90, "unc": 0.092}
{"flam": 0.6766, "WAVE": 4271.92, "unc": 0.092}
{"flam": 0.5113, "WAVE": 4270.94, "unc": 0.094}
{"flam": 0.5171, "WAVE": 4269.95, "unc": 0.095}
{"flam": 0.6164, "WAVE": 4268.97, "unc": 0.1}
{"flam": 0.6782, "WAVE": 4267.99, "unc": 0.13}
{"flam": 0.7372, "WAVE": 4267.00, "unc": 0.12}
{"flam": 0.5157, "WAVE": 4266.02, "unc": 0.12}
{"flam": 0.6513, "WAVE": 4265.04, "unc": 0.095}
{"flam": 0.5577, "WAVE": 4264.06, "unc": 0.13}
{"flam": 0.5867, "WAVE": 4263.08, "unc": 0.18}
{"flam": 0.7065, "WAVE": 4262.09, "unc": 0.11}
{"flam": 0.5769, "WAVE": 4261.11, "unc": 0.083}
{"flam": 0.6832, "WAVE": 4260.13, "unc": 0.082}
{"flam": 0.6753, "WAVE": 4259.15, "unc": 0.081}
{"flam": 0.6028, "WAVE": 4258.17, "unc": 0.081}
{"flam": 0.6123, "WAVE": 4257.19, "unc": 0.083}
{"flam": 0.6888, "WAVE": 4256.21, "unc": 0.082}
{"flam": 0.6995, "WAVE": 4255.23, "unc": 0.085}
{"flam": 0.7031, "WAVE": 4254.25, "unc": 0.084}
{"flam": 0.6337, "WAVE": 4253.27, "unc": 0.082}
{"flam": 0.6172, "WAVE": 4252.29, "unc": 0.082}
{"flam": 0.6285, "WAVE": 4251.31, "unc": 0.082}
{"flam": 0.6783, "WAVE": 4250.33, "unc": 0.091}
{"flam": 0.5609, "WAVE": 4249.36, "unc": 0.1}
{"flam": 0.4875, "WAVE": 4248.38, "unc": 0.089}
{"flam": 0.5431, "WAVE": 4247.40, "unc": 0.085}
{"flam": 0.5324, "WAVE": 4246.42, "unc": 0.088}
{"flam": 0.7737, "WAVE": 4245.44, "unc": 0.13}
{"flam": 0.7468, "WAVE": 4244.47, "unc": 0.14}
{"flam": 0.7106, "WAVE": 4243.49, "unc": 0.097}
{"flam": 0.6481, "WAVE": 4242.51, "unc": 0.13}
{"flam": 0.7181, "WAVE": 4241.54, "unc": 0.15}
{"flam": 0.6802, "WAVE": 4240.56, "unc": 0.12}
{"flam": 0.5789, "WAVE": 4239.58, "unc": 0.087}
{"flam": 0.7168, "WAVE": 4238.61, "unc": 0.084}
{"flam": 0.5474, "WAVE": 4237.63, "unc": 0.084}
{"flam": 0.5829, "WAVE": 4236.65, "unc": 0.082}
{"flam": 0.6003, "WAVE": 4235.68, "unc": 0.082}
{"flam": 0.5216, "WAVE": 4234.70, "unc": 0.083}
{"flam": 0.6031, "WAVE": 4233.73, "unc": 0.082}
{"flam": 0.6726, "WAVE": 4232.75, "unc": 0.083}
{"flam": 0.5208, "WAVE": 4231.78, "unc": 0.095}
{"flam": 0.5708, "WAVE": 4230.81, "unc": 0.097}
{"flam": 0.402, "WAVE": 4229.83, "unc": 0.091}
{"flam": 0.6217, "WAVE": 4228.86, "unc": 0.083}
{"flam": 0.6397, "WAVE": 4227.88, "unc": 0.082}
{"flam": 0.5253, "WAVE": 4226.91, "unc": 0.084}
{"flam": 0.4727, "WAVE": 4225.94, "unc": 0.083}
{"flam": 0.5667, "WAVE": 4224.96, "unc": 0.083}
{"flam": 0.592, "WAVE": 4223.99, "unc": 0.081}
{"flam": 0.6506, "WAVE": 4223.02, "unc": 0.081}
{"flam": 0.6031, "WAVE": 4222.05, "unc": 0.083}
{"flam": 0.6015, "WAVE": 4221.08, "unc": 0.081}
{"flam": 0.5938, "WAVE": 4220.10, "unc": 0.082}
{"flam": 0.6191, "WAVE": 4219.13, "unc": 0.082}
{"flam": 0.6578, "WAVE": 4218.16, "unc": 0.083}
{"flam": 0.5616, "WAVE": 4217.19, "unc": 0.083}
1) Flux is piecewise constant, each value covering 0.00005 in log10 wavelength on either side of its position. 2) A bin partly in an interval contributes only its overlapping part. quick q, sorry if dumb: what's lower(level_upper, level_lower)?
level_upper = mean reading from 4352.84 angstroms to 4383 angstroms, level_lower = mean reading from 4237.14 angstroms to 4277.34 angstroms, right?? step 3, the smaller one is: 0.63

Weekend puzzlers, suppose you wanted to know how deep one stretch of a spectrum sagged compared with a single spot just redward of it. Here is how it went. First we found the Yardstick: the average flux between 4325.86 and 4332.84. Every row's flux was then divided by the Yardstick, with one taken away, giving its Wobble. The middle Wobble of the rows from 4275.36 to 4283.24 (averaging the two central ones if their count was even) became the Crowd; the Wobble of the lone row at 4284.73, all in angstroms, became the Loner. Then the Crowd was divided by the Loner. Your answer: 2.2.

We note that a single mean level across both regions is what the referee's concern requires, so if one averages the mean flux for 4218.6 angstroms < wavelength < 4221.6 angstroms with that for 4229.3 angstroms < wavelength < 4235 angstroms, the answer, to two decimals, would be 0.58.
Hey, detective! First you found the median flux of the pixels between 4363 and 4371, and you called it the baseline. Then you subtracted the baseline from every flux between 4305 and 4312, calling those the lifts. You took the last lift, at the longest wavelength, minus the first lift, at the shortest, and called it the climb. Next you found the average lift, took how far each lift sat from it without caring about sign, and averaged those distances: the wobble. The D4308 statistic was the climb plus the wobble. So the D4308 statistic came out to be 0.11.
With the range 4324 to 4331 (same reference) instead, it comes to -0.13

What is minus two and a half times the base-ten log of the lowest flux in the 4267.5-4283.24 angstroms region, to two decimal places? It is 1.01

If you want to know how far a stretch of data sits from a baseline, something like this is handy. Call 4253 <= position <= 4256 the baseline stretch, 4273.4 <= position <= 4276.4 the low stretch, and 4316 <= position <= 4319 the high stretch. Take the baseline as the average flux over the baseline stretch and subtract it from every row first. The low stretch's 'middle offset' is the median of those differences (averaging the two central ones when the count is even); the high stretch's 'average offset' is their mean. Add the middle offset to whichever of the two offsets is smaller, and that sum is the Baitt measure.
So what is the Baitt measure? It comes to -0.08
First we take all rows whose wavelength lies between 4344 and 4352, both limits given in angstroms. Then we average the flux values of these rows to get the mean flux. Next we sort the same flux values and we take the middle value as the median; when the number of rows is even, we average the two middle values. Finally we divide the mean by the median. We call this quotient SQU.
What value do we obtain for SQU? 1.04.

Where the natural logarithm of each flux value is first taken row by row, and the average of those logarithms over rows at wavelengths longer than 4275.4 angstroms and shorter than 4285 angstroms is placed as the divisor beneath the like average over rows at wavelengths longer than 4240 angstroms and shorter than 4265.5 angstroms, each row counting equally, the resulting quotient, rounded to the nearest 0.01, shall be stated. 0.93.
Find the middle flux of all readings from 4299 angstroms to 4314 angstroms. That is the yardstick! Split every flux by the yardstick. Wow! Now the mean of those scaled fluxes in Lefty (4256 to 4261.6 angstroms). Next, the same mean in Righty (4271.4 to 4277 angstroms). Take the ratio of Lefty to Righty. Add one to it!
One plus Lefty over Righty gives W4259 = 2.03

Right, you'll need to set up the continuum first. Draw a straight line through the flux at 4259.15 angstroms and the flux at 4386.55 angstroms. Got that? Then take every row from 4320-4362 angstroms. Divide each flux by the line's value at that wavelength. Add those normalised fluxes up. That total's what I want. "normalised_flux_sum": 44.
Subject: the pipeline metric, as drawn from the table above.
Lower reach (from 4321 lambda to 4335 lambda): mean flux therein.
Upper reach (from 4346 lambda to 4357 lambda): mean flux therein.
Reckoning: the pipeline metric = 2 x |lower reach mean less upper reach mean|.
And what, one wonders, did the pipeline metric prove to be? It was 0.05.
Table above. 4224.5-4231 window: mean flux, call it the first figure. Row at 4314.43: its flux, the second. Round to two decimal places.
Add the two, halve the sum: 0.65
